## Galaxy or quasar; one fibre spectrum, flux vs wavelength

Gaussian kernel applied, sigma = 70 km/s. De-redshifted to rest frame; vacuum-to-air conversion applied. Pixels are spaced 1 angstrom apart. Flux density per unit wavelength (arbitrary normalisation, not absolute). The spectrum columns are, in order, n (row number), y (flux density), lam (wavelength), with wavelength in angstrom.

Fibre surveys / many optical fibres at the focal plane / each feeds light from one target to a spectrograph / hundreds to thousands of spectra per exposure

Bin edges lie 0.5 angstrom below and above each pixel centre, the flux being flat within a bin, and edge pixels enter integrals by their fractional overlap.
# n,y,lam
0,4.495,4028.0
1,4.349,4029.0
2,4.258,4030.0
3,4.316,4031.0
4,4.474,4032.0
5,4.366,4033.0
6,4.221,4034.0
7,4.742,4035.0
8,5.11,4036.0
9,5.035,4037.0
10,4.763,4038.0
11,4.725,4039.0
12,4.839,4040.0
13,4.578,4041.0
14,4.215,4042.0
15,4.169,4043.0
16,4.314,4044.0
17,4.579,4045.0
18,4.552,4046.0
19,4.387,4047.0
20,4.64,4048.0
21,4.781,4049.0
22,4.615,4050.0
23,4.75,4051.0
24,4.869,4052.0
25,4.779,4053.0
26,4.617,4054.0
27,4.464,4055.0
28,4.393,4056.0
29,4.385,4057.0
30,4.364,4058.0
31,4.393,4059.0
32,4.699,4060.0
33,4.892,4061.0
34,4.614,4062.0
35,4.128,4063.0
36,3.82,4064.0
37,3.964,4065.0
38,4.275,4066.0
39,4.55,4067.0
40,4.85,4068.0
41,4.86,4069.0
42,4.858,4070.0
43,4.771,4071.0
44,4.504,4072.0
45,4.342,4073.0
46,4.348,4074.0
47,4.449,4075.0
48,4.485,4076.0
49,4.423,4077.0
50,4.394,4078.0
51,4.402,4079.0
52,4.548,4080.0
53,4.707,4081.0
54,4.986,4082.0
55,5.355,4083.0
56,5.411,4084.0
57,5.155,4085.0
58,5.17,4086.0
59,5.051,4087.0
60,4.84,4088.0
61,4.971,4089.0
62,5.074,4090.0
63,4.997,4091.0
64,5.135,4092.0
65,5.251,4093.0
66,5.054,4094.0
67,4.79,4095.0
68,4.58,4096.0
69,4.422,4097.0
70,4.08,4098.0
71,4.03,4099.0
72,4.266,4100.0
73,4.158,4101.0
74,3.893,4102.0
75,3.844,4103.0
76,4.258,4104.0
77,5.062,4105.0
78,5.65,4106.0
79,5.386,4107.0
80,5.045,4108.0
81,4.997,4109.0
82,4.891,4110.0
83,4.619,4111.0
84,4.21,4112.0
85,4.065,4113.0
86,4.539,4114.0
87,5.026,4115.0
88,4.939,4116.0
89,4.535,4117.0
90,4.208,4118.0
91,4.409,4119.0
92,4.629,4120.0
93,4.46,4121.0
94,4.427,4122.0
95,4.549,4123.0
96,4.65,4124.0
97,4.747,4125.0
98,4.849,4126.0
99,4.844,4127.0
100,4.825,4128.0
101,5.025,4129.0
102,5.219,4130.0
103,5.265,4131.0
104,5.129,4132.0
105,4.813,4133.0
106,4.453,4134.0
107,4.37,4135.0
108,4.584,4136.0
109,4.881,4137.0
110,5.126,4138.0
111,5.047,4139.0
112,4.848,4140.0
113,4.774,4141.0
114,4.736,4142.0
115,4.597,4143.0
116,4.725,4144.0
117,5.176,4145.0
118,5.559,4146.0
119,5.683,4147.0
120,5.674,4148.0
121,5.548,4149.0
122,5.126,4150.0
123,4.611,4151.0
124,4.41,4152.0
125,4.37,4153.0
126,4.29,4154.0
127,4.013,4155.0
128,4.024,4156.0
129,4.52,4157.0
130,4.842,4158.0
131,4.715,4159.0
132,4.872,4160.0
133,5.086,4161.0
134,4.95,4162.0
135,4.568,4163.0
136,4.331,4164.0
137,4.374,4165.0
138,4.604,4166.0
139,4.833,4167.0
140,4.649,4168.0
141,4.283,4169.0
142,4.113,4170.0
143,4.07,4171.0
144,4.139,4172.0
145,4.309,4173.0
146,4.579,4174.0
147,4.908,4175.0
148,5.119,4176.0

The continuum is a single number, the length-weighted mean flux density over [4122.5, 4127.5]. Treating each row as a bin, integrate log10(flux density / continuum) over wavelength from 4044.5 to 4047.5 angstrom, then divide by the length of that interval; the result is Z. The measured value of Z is -0.021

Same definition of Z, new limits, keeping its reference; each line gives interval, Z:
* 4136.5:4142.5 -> 0.016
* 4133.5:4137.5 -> -0.015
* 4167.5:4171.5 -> -0.044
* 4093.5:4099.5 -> -0.024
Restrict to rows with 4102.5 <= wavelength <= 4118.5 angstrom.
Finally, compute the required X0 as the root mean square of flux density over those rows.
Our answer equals 4.7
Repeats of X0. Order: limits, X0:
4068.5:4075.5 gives 4.6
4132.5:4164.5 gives 4.8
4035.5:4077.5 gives 4.6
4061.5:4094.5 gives 4.7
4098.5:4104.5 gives 4.1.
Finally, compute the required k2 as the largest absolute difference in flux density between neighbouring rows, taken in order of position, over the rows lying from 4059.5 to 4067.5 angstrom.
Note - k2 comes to 0.49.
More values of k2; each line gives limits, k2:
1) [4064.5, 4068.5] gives 0.31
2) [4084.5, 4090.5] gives 0.21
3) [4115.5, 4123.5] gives 0.40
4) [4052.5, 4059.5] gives 0.16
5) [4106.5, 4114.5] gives 0.47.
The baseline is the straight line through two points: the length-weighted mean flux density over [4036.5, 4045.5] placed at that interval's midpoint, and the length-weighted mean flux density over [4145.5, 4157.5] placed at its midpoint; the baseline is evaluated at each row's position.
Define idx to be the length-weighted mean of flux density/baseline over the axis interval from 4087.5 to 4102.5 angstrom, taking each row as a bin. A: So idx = 0.99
